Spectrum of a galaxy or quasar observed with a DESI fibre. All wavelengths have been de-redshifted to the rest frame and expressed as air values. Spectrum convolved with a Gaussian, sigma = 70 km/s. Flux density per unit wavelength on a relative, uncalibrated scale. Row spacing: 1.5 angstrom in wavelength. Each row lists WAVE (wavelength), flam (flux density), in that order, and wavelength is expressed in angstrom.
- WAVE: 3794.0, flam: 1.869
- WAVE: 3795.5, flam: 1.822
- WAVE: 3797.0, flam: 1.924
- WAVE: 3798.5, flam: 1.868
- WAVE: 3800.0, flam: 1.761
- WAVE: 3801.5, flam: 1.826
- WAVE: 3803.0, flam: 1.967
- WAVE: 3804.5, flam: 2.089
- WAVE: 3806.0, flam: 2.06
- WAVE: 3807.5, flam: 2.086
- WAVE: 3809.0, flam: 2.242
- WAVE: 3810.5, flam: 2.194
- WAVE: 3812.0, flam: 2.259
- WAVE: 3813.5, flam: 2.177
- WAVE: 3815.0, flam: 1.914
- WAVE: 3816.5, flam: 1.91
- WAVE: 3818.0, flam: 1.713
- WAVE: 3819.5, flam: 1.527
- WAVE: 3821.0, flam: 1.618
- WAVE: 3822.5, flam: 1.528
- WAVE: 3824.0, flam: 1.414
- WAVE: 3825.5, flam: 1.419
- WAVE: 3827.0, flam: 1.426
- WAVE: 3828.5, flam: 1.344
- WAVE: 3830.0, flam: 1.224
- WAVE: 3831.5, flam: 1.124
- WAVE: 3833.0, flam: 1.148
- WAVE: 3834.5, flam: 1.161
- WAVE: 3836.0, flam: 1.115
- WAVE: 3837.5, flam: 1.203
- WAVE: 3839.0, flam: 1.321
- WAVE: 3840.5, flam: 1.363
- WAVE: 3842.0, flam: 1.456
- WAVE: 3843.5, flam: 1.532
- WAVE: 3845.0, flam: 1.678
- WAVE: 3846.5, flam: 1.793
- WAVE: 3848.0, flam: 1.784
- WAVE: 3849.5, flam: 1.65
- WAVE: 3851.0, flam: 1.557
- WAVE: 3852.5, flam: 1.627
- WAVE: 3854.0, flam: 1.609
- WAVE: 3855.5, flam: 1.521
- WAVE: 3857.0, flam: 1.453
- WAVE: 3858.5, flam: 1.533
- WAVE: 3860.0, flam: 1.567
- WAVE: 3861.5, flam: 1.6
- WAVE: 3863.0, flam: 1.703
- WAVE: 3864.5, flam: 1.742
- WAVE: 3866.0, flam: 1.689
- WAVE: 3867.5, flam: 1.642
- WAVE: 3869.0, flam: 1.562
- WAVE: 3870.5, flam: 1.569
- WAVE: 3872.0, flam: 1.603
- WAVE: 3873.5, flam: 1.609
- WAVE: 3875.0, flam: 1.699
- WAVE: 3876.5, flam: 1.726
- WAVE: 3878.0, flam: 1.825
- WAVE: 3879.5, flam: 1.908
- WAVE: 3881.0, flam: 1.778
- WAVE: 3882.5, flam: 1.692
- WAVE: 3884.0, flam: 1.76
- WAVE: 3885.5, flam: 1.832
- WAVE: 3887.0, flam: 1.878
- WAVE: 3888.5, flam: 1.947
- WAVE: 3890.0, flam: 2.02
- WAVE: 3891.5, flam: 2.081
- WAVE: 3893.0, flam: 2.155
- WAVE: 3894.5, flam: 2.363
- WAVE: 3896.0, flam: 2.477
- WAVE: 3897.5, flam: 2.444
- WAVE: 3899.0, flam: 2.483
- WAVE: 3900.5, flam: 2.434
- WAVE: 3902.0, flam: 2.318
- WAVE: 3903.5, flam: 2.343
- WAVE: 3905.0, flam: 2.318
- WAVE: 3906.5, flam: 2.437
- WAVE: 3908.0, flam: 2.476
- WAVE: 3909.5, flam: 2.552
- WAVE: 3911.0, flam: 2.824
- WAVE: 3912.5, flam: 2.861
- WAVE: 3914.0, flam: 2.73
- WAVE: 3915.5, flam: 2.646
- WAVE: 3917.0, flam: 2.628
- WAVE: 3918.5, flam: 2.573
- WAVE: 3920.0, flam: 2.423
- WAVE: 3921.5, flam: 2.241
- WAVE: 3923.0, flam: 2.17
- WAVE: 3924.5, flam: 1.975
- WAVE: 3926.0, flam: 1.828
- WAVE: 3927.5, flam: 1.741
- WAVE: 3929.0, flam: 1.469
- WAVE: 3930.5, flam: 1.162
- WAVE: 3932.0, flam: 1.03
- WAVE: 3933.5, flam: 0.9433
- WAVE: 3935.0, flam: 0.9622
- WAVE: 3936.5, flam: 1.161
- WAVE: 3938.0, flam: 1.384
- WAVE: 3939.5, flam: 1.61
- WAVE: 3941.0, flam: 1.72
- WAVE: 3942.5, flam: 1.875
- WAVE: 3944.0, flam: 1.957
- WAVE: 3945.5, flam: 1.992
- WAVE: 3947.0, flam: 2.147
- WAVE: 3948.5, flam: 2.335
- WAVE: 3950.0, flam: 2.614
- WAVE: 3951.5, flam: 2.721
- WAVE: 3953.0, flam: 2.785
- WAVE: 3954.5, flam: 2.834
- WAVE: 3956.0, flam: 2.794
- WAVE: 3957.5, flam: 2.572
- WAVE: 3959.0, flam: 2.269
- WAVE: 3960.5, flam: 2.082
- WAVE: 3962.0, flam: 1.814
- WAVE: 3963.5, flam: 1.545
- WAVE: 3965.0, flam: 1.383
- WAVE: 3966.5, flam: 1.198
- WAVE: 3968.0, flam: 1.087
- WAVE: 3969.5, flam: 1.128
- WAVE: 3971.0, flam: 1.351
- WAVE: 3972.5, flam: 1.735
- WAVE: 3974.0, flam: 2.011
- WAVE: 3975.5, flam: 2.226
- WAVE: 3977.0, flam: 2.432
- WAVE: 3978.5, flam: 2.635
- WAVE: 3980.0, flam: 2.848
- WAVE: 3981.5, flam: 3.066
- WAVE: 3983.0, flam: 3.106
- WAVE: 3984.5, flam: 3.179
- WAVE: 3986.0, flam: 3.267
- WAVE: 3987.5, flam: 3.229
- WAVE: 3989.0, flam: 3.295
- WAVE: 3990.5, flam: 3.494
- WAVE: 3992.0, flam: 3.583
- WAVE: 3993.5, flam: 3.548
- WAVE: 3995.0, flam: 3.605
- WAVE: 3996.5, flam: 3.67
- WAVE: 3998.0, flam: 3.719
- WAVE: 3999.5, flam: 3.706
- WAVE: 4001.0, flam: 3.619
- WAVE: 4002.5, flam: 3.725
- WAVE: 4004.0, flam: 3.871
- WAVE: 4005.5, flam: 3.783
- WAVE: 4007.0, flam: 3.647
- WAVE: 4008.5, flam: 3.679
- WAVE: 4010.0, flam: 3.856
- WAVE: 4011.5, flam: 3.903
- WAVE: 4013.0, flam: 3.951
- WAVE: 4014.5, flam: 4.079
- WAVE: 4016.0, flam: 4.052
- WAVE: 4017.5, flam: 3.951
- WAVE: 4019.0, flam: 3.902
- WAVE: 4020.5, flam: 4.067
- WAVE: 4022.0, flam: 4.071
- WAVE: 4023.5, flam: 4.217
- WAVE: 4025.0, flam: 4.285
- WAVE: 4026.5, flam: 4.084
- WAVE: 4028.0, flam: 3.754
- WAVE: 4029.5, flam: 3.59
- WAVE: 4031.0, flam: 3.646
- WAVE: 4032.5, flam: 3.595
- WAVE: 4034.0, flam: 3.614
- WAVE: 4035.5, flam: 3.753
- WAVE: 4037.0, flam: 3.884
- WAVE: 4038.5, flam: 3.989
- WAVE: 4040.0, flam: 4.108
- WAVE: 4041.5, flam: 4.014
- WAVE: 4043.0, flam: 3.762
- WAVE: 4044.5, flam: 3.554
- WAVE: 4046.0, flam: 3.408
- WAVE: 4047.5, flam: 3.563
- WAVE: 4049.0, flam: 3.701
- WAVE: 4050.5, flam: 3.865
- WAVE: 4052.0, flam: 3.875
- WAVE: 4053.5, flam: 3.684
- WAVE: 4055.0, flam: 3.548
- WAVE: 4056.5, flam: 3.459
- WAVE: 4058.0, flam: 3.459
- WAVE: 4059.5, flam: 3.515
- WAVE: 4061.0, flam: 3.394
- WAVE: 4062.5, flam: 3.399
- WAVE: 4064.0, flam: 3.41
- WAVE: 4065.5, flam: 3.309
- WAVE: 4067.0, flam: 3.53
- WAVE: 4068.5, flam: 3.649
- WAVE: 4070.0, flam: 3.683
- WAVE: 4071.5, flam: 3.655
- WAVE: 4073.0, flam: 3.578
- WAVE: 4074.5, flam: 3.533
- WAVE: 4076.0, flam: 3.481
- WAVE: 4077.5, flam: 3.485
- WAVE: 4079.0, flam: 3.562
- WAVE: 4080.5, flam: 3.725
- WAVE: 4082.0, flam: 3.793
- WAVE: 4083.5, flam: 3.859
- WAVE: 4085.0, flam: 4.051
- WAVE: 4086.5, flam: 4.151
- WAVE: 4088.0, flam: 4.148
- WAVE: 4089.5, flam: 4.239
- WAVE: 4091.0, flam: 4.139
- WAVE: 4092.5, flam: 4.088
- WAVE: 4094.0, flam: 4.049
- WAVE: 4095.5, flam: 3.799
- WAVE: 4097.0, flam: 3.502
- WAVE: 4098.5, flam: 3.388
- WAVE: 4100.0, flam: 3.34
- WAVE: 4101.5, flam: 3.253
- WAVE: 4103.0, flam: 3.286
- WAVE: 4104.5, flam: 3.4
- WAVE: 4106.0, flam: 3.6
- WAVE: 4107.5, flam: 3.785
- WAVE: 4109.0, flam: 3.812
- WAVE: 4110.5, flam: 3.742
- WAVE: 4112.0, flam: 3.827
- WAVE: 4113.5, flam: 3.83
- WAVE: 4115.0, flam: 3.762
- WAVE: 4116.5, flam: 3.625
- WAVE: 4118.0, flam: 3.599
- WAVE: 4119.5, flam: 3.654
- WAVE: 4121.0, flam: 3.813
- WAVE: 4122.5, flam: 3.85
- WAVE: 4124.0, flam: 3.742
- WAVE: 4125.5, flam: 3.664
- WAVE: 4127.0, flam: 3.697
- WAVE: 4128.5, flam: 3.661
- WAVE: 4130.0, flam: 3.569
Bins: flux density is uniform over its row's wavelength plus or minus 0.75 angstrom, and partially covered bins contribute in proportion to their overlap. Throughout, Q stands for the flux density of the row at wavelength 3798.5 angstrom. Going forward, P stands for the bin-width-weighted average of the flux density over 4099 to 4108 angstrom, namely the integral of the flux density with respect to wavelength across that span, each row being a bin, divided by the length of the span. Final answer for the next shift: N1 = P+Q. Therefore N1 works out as 5.3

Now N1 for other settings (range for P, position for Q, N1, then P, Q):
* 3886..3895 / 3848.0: 3.8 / 2.1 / 1.784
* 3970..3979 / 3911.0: 4.8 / 2.0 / 2.824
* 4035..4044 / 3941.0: 5.6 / 3.9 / 1.72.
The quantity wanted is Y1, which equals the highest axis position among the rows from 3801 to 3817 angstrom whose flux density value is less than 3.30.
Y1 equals 3816.5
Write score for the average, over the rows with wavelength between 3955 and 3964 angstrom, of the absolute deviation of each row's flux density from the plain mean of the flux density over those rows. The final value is 0.37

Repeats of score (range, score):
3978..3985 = 0.18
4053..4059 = 0.08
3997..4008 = 0.06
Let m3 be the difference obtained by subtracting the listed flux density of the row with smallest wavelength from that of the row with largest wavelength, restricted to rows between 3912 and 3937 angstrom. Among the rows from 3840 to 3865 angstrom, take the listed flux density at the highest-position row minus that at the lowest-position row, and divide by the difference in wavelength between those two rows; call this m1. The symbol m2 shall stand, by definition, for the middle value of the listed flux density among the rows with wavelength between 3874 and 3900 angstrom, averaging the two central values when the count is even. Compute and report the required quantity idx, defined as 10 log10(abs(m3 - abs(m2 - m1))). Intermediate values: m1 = 0.016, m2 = 1.9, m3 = -1.7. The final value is 5.6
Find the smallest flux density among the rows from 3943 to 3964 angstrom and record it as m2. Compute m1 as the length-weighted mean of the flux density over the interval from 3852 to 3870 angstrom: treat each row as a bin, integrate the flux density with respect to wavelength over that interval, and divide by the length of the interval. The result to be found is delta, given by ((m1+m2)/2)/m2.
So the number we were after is 1.02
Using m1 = 1.6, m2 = 1.545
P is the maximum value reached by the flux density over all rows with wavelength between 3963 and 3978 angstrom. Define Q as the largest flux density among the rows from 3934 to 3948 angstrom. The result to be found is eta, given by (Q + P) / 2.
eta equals 2.3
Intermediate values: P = 2.432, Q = 2.147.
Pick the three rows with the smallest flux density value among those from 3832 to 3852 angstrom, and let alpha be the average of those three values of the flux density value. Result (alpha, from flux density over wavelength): 1.1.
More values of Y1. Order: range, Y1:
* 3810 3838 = 3837.5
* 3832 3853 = 3852.5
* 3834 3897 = 3896.0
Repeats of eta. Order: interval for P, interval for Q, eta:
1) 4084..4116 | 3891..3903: 3.4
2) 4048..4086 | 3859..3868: 2.9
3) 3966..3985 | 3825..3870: 2.5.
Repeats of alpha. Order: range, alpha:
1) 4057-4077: 3.4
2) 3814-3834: 1.2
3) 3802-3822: 1.6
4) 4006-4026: 3.7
